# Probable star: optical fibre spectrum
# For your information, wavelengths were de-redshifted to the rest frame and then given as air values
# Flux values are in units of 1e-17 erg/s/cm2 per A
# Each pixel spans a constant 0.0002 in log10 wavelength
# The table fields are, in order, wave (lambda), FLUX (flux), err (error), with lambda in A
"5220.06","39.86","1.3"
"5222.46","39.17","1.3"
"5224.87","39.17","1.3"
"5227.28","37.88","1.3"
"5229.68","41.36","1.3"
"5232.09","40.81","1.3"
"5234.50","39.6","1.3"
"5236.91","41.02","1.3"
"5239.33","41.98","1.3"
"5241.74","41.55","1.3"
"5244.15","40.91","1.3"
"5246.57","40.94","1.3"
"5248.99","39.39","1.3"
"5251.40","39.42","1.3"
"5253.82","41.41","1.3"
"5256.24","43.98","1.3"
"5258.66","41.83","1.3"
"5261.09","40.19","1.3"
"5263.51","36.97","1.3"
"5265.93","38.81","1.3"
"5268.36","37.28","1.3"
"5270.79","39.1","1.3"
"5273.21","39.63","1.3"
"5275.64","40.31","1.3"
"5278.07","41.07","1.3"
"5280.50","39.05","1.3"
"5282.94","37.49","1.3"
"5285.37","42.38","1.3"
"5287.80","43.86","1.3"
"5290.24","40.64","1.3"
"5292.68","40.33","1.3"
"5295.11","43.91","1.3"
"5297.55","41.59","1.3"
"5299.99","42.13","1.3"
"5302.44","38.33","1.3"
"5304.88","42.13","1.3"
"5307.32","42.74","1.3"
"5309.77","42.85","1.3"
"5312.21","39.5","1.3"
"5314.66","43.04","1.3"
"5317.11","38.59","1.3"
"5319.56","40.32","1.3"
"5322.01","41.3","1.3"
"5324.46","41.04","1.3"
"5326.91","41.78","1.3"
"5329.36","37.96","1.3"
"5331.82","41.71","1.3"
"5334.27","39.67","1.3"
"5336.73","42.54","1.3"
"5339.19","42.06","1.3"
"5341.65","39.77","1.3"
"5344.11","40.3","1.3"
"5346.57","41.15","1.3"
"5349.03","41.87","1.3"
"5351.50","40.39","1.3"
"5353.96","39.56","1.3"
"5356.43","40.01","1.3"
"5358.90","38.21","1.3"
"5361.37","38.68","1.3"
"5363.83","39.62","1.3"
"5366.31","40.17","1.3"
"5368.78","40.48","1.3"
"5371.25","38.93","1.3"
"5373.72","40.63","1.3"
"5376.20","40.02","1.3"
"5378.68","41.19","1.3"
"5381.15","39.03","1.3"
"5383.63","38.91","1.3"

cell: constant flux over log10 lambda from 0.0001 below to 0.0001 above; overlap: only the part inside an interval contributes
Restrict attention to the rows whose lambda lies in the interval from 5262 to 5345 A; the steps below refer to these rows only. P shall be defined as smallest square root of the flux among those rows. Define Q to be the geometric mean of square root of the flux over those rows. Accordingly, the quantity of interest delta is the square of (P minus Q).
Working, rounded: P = 6.08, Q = 6.37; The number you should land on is 0.083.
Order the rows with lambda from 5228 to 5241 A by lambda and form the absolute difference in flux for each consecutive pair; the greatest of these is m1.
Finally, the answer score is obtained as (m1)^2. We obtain 2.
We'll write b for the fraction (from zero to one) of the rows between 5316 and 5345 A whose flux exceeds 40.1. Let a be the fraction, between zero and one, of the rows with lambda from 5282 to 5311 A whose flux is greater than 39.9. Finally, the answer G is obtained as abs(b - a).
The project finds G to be 0.17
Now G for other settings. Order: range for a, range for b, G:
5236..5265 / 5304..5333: 0.00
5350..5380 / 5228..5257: 0.17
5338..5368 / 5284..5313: 0.25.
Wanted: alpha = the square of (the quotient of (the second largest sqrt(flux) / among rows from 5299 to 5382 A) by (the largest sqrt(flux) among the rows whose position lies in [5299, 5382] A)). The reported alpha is 0.996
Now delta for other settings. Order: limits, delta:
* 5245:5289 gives 0.065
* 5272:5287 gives 0.039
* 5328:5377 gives 0.031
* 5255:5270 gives 0.051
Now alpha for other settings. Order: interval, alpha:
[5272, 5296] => 0.999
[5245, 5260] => 0.951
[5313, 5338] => 0.988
